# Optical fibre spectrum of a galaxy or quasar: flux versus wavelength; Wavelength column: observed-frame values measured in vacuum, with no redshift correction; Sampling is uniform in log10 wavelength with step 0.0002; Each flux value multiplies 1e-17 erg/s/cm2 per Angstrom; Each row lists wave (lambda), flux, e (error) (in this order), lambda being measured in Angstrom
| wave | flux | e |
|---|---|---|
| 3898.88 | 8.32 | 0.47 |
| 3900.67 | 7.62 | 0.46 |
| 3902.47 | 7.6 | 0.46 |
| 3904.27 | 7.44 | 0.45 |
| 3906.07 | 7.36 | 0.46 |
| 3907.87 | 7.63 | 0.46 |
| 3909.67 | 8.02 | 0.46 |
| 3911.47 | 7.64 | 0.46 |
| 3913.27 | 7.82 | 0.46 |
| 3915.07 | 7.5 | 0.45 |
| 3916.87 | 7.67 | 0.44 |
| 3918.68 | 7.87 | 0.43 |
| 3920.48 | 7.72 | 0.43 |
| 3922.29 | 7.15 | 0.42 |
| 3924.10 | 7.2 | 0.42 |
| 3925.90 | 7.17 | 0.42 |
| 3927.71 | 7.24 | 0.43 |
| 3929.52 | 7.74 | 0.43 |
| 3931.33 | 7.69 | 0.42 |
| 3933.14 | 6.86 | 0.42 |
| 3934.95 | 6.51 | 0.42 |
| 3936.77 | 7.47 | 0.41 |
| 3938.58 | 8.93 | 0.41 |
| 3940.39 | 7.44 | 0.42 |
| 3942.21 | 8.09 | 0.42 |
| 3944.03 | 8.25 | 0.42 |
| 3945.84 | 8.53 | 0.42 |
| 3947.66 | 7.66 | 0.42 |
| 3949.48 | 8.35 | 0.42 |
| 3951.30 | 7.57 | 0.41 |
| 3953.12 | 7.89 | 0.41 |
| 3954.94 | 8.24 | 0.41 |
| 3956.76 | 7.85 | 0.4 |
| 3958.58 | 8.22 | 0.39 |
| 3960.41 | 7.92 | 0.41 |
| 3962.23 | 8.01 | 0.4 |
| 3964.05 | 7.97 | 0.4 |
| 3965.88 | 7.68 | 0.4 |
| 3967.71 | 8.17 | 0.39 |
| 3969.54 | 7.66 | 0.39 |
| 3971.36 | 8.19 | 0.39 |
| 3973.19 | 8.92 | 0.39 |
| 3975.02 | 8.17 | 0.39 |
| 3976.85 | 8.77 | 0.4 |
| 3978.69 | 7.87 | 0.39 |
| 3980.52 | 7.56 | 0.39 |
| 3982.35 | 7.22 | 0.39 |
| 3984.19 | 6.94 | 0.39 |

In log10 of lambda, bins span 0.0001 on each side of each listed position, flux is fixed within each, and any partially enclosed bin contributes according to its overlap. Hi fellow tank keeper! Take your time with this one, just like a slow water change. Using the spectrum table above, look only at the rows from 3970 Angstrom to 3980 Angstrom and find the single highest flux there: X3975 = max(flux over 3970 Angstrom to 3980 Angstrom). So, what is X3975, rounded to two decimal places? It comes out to 8.92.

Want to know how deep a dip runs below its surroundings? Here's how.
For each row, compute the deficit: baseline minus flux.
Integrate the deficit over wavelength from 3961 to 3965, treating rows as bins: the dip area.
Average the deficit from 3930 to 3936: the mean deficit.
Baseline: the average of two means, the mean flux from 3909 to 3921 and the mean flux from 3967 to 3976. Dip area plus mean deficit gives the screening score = 0.95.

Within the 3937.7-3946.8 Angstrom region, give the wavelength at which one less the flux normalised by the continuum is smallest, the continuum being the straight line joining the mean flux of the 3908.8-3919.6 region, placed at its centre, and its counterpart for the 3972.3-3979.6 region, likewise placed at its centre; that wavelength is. 3938.58 Angstrom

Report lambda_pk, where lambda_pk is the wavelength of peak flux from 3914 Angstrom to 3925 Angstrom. 3918.68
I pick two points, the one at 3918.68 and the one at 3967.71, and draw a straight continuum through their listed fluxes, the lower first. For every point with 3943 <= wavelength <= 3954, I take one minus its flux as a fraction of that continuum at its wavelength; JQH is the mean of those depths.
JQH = 0.001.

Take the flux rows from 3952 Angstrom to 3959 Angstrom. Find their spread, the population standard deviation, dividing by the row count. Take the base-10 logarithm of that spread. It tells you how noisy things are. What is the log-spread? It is -0.74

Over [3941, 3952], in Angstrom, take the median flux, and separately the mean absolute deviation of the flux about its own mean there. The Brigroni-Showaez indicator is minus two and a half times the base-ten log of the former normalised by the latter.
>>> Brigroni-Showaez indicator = -3.6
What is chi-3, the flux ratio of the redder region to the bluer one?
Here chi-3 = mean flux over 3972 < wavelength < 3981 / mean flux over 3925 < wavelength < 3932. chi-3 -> 1.11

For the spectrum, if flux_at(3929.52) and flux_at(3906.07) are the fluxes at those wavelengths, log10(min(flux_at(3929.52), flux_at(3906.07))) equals 0.867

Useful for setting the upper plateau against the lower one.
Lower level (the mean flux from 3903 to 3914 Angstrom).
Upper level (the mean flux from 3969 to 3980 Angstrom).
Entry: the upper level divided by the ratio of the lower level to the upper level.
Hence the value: 8.9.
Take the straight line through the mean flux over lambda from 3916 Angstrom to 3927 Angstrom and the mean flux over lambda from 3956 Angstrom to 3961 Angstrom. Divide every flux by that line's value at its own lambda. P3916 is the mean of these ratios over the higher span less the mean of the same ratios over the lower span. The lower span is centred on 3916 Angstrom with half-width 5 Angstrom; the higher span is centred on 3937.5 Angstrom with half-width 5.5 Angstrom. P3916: -0.06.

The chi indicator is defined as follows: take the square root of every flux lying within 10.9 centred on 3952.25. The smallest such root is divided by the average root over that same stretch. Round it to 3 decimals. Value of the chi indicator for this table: 0.977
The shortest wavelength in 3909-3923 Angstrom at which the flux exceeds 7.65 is 3909.67 Angstrom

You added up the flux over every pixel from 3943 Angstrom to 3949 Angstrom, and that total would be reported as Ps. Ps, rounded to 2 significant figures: 24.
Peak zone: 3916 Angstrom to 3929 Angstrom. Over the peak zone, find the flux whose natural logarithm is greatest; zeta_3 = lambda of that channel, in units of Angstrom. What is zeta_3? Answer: 3918.68 Angstrom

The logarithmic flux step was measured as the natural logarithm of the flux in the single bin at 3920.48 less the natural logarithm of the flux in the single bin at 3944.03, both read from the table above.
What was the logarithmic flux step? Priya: -0.07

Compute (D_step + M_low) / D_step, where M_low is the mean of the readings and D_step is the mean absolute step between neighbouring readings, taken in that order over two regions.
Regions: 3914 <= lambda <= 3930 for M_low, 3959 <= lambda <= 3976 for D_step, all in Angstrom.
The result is 18.4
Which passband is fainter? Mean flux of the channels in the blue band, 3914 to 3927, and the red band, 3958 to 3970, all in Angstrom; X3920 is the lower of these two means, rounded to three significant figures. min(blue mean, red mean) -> 7.47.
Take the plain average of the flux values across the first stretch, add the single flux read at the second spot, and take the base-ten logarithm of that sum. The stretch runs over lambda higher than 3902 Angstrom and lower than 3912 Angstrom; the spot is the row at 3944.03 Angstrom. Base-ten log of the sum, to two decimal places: 1.20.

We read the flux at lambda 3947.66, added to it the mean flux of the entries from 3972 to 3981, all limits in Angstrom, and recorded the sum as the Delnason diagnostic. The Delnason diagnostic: 15.9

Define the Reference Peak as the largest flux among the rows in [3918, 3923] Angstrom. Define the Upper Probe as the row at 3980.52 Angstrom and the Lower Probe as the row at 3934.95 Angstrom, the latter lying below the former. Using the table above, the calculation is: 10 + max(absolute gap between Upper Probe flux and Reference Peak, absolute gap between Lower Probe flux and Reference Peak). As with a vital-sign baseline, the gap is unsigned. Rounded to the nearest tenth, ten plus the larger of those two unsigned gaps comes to 11.4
